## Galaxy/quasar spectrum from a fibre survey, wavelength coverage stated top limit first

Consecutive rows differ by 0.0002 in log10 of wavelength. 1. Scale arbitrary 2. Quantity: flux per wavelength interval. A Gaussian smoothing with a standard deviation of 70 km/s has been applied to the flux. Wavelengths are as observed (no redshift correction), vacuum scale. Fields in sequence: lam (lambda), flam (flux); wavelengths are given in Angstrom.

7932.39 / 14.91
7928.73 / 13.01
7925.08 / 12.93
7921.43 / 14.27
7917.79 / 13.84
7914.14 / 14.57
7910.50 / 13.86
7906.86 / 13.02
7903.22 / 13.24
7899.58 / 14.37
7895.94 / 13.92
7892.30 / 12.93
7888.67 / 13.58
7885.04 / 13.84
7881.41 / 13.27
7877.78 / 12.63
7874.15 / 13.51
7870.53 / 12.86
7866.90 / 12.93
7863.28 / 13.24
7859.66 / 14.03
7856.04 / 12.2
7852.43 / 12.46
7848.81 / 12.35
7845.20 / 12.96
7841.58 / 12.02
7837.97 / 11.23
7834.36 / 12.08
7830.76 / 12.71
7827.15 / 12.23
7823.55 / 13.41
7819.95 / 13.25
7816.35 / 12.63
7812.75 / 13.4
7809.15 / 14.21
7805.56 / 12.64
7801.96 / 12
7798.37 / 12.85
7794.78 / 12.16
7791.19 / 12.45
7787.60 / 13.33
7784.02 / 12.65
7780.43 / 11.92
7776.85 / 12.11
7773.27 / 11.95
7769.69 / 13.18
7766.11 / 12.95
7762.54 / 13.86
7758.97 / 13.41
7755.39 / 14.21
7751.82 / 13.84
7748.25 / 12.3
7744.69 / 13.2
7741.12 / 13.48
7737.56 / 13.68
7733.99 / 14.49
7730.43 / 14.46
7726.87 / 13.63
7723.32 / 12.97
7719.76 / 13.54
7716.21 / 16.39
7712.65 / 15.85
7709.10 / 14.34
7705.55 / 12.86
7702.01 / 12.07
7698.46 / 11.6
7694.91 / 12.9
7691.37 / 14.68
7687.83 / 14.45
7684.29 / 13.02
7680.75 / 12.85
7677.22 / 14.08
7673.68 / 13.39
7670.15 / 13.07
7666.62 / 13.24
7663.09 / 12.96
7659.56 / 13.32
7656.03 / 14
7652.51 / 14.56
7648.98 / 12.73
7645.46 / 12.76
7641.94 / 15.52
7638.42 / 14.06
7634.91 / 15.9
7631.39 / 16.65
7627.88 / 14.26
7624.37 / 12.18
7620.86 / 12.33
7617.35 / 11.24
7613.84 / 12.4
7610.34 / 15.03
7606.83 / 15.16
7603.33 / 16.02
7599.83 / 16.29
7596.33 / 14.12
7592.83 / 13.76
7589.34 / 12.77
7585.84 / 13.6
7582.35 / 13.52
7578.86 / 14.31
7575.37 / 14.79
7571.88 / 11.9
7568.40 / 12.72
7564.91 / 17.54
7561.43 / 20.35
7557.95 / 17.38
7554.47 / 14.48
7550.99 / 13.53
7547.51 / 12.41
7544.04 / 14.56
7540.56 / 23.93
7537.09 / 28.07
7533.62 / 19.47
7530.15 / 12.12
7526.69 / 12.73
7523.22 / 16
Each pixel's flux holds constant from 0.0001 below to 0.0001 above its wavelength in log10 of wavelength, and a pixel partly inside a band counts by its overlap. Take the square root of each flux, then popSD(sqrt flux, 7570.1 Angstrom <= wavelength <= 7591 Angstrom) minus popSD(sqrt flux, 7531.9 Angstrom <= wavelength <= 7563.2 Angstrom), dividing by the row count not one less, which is -0.4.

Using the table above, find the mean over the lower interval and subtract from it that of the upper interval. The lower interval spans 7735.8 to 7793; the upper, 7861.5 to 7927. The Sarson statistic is -0.46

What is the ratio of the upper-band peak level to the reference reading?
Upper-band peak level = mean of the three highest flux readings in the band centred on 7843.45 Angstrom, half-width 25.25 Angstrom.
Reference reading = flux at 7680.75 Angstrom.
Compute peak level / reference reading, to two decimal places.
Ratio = 1.06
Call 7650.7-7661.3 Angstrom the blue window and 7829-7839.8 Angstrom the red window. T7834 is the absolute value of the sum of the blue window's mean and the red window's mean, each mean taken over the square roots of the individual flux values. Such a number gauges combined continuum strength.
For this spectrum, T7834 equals 7.20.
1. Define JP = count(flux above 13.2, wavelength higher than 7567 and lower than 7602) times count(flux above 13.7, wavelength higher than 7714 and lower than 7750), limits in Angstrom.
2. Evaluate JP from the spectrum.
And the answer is 21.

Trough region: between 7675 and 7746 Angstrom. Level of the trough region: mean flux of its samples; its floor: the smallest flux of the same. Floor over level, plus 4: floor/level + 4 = 4.85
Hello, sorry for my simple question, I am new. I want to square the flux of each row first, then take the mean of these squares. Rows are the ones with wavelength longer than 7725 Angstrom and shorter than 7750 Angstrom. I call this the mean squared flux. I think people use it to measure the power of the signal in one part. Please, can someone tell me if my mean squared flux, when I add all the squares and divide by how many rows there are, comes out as 186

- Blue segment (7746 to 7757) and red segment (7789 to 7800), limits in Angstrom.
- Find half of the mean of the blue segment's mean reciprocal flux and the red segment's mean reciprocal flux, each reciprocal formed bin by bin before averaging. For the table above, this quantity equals 0.0387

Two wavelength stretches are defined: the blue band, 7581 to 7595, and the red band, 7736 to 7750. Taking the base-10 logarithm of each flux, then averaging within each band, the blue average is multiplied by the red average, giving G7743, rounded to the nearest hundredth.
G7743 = 1.26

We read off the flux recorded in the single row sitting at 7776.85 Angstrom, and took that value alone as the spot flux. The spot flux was 12.11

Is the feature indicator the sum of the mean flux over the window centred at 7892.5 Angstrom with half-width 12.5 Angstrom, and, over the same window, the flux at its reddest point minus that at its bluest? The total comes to 13.6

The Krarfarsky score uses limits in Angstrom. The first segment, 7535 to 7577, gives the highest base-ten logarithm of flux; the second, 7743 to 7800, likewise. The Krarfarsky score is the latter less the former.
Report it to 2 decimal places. -0.30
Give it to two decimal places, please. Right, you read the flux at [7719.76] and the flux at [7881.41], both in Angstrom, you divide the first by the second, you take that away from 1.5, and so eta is 0.48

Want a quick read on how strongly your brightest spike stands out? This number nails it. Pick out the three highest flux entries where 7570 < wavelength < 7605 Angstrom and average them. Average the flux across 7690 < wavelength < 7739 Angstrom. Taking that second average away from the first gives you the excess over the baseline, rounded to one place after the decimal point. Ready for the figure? 1.9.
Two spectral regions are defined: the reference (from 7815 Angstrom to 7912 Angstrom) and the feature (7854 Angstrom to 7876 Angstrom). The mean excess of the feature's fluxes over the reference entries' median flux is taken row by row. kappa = 0.2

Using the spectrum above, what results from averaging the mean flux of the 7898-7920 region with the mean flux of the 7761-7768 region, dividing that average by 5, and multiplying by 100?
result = 272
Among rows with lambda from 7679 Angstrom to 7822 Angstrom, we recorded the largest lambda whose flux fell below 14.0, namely 7819.95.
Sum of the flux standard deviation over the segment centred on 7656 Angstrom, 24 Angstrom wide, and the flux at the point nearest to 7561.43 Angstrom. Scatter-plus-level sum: 21.0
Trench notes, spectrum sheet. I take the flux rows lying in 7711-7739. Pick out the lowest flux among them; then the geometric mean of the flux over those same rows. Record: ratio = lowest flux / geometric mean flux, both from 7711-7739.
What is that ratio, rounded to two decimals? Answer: 0.90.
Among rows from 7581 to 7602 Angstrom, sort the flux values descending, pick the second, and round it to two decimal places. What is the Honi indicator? 14.12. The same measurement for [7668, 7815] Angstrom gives 15.85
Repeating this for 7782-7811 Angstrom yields 13.33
